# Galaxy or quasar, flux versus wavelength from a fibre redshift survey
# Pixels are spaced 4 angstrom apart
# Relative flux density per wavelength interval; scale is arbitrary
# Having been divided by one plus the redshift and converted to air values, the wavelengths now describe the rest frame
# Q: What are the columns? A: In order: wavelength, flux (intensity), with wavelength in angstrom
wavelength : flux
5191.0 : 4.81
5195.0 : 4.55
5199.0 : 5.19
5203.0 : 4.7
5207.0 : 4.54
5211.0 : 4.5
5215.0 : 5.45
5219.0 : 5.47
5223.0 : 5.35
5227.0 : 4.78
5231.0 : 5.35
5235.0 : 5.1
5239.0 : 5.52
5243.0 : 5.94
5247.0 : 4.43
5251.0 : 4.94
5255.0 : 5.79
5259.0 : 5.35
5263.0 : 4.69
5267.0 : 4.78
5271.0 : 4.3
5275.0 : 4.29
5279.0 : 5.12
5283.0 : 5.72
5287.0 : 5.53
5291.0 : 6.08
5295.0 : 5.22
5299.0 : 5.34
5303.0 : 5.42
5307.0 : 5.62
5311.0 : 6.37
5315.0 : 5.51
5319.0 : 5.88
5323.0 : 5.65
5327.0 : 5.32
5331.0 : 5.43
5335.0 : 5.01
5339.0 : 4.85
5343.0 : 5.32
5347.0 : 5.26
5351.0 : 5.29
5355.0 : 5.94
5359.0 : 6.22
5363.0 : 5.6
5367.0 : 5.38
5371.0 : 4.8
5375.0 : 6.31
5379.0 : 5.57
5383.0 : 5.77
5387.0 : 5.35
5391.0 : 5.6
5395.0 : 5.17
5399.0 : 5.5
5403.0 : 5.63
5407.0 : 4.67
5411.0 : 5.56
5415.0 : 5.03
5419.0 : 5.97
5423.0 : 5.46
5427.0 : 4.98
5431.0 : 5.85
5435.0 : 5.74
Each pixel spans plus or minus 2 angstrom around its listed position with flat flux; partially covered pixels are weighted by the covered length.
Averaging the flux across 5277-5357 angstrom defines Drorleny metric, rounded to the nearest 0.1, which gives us 5.5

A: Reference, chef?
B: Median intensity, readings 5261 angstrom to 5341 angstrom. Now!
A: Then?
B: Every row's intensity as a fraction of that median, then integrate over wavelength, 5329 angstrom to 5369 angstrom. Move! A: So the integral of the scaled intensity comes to 40 angstrom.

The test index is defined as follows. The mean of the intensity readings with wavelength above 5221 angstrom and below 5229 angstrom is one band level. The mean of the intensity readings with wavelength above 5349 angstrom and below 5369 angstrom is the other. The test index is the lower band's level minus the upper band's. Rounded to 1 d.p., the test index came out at -0.6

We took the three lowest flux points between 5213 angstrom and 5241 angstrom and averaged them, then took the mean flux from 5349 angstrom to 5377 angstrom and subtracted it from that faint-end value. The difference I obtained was -0.57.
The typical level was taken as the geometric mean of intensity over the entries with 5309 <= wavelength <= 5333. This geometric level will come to 5.7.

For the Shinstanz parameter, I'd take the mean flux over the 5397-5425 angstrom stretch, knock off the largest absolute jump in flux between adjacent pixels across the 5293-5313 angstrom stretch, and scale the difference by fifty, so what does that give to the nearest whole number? 233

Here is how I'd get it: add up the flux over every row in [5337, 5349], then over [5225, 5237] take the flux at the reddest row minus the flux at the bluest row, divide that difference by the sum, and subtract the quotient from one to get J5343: 0.98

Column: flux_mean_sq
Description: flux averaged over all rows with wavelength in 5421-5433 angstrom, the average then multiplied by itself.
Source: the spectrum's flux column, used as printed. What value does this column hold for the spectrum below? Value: 29.5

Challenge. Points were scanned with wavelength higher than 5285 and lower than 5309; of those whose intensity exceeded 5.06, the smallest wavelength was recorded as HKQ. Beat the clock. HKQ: 5287.0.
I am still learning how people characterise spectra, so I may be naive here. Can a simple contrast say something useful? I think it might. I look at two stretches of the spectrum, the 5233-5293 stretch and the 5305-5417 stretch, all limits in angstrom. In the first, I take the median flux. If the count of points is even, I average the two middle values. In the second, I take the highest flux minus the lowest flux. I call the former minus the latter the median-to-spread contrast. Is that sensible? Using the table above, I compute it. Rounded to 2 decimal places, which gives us 3.42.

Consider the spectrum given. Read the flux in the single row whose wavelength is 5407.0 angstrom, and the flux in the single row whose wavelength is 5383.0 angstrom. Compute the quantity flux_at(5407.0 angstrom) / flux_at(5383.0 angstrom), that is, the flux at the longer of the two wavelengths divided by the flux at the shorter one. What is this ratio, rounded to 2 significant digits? 0.81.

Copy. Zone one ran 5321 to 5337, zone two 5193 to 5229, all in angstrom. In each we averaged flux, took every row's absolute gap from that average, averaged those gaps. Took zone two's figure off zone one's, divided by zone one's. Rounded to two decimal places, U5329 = -0.98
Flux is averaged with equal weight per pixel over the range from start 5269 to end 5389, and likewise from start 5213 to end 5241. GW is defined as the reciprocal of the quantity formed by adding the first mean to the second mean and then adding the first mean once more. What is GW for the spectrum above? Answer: 0.0618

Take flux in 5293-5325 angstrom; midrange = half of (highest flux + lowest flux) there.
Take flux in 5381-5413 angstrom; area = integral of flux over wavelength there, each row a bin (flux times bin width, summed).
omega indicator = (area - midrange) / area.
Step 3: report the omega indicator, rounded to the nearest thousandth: 0.967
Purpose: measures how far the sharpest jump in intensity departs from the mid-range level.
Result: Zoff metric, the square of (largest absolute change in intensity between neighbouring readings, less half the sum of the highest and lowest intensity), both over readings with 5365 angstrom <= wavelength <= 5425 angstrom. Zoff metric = 16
